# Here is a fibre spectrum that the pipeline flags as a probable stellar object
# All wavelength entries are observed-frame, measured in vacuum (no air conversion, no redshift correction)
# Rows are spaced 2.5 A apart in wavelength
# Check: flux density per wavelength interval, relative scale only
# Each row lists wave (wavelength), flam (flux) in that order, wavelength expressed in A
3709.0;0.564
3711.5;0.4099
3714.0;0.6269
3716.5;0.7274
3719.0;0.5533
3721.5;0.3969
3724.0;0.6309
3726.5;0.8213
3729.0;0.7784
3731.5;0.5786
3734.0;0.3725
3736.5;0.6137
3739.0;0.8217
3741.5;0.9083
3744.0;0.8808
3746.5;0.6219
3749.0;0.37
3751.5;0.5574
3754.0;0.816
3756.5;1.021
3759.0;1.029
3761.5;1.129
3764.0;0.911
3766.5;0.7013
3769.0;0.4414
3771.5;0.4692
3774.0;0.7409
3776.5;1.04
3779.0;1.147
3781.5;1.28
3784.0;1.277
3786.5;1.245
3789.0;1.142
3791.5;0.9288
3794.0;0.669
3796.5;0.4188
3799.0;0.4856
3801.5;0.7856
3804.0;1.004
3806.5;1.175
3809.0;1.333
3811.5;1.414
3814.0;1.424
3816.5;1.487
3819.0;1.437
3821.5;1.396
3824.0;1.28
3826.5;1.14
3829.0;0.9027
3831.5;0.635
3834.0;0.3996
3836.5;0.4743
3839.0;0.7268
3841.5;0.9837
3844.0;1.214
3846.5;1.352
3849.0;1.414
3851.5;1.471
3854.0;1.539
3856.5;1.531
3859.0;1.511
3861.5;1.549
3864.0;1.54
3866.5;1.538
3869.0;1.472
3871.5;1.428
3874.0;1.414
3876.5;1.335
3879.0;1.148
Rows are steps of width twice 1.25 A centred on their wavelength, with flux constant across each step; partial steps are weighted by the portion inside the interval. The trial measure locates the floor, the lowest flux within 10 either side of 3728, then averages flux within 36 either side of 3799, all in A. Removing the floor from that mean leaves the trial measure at 0.62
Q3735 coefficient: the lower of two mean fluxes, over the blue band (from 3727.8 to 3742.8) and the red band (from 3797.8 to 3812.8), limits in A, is 0.679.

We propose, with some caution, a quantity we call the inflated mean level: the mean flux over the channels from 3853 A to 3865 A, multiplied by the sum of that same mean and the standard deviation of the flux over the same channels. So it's 2.4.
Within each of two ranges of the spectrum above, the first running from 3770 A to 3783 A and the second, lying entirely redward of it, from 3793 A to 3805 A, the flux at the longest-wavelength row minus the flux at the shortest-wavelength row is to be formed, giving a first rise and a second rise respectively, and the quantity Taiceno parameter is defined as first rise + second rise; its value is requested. 1.1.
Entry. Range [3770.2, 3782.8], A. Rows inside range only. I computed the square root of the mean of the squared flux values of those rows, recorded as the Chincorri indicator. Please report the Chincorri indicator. 0.98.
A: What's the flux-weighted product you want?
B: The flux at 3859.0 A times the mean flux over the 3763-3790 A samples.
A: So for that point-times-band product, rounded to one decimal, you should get 1.4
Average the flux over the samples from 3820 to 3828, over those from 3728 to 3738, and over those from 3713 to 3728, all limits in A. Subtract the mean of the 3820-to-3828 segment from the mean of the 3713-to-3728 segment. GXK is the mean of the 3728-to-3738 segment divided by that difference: -1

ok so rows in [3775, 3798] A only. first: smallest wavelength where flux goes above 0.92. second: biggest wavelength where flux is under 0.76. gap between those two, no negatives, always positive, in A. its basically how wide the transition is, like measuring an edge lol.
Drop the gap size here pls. 20.0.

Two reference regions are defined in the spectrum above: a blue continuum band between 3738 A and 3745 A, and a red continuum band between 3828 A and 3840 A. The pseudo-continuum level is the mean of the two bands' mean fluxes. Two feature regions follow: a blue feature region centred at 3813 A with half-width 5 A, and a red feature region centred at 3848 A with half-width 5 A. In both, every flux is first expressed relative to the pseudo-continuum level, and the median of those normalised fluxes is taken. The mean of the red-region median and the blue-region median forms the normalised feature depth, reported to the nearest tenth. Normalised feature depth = 1.9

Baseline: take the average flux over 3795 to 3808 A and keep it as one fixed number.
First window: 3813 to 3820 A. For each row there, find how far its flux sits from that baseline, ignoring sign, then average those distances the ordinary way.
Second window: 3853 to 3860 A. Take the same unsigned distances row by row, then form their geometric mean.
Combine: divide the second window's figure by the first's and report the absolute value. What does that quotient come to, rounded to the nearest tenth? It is 1.1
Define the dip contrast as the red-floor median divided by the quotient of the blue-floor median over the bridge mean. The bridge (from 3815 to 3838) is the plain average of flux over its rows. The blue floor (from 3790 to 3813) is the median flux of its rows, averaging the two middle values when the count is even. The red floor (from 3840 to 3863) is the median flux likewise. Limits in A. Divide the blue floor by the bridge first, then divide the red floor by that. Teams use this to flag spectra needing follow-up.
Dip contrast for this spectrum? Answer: 1.61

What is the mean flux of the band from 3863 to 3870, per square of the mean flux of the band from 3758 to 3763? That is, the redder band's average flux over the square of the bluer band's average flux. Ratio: 1.3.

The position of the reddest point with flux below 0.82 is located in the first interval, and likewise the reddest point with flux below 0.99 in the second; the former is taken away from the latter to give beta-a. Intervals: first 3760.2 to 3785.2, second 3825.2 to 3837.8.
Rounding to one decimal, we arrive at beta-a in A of 62.5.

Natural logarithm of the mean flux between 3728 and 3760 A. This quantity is -0.33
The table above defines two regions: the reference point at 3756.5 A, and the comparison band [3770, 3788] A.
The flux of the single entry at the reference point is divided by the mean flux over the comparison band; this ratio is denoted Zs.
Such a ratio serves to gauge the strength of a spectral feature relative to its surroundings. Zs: 1.0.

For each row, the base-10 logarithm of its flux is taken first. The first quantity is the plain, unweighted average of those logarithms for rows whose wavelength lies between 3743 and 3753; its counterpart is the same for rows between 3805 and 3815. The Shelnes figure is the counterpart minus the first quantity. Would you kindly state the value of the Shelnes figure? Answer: 0.36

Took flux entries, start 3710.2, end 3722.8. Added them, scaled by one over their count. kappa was 0.54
